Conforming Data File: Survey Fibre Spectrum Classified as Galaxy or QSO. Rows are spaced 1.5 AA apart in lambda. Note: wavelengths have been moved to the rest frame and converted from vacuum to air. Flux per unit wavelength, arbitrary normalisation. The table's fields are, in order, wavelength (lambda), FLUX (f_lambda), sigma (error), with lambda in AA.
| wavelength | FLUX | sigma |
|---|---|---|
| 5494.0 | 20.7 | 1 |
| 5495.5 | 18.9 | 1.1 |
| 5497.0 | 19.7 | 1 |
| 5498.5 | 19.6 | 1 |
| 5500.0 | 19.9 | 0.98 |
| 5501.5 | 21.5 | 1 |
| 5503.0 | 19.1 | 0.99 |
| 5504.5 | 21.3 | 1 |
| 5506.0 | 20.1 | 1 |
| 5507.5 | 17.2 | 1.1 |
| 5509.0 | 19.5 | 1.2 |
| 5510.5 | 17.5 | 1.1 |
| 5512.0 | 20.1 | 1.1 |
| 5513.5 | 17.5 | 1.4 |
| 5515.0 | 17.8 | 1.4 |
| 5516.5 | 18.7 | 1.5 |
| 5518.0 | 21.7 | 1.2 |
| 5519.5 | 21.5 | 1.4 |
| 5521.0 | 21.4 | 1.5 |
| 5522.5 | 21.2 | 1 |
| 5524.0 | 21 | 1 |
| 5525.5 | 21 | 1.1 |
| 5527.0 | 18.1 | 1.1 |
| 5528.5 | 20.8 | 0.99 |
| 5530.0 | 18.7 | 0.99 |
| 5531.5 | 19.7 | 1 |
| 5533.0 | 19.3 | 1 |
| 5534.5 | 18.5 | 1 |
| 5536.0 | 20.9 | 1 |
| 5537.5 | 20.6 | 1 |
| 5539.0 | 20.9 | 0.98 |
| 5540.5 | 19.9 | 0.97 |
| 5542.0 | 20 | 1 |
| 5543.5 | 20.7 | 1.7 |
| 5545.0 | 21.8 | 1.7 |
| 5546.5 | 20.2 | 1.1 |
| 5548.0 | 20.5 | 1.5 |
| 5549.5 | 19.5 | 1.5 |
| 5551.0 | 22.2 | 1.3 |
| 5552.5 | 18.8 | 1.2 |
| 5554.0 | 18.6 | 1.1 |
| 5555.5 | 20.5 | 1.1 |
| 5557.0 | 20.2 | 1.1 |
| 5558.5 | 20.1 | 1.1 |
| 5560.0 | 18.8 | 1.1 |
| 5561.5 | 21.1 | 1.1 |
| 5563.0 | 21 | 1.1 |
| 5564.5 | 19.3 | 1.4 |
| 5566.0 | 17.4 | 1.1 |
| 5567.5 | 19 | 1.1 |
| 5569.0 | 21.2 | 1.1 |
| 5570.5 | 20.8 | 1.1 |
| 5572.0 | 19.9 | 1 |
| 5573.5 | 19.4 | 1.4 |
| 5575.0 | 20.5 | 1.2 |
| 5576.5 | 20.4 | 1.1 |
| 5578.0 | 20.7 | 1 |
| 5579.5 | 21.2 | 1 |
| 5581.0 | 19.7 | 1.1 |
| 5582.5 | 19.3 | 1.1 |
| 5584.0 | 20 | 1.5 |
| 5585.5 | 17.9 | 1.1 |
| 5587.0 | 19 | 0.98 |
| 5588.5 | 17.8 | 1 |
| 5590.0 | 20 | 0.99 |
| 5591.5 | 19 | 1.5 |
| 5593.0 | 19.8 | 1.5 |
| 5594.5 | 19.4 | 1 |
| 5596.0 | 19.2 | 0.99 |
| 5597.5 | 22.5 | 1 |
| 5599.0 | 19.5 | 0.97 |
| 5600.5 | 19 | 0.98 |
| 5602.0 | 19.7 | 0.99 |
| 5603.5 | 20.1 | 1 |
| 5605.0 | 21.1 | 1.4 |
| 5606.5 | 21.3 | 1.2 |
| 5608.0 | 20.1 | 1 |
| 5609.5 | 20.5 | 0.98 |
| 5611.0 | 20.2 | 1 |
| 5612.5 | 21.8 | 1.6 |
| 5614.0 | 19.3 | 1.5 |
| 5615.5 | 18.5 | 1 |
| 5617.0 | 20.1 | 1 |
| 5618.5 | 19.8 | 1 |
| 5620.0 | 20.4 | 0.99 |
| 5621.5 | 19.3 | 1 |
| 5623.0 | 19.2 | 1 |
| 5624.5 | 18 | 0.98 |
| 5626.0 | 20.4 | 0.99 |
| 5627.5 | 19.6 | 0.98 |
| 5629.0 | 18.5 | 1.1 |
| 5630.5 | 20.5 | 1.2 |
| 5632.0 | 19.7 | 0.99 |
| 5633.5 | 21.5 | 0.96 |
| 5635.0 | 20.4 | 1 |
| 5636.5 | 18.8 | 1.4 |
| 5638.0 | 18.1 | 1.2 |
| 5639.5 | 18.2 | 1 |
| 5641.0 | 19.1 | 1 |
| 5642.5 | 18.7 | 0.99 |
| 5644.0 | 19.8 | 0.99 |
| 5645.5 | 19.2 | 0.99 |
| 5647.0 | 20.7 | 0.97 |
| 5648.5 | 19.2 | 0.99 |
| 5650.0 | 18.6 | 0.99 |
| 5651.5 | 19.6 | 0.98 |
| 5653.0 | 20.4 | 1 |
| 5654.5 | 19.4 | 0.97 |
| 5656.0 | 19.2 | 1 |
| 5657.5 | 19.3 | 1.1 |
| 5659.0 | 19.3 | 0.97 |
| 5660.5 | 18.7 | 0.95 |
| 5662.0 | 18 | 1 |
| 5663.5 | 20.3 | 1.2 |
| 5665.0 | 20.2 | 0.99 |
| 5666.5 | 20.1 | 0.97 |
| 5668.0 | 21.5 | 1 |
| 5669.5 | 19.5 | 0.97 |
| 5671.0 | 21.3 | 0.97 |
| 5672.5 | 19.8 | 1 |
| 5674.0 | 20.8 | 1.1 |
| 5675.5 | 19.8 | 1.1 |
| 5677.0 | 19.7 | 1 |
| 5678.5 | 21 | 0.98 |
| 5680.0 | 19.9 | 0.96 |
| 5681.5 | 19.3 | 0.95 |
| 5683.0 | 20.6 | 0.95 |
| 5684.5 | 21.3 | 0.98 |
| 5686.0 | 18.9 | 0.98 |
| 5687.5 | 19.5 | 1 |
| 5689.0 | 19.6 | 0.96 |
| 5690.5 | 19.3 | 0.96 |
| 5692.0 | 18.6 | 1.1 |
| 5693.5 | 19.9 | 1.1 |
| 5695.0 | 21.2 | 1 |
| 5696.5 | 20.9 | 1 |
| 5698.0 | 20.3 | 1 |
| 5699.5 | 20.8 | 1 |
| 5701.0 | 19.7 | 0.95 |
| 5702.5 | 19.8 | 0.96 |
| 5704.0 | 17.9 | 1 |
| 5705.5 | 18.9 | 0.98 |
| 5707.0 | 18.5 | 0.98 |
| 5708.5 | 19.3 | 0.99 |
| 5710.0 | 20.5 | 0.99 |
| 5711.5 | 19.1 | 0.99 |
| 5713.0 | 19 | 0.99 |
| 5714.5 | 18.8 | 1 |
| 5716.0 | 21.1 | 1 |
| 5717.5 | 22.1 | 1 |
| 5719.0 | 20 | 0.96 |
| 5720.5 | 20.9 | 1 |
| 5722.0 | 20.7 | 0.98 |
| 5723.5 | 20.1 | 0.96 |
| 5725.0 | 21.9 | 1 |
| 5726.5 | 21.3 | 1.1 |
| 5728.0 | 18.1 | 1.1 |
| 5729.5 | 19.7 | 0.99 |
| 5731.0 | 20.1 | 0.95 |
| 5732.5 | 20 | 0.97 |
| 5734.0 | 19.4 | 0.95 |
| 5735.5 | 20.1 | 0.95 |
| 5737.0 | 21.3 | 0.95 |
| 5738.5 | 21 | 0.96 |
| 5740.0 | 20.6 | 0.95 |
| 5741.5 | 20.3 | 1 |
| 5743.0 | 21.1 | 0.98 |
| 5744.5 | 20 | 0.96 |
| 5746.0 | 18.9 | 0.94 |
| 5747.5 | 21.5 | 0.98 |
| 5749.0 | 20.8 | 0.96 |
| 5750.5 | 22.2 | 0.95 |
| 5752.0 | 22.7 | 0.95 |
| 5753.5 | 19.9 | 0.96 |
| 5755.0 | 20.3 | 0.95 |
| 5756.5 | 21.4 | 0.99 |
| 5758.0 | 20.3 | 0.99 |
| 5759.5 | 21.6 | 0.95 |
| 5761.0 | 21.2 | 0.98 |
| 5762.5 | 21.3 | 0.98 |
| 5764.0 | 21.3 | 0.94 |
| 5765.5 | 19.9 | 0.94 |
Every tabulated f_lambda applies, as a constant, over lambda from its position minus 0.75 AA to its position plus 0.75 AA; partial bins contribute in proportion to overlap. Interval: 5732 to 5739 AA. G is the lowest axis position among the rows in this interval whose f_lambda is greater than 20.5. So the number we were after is 5737.0 AA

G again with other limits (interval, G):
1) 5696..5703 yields 5696.5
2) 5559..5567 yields 5561.5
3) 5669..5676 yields 5671.0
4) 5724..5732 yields 5725.0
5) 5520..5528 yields 5521.0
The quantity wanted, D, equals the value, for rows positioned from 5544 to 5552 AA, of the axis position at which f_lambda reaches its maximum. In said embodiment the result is 5551.0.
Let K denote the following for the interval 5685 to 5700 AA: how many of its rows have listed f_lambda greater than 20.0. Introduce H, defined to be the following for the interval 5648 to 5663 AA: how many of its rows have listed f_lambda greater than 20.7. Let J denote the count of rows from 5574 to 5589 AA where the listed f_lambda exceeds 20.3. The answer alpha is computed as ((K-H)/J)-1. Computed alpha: 0.0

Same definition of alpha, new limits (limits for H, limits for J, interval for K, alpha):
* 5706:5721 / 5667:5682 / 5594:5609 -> -0.5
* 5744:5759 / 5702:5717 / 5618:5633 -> -2.0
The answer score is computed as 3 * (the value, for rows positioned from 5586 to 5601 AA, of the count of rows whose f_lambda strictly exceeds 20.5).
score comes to 3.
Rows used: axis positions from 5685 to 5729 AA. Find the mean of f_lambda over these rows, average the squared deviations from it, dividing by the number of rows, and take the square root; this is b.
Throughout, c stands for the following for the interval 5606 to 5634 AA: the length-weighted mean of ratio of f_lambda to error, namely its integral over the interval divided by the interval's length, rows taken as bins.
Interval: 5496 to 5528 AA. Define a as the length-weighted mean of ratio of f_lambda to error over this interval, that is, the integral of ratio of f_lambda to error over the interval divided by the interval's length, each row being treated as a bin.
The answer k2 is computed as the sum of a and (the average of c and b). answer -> 27.6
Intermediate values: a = 17.7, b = 1.09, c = 18.8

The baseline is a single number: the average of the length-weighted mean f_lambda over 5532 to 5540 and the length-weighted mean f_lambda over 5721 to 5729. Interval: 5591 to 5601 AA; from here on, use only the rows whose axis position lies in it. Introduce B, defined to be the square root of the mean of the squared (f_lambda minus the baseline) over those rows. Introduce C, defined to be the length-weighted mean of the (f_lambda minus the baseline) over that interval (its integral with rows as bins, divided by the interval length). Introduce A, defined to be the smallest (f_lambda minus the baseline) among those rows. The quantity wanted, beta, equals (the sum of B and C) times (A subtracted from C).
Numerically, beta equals 0.7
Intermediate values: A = -1.2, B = 1.2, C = -0.4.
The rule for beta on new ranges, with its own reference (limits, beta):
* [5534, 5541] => 1.6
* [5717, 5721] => 1.8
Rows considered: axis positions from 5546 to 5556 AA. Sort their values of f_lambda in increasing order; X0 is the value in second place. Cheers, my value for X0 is 18.8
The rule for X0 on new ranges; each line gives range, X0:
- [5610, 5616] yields 19.3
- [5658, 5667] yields 18.7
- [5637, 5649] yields 18.2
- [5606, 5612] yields 20.2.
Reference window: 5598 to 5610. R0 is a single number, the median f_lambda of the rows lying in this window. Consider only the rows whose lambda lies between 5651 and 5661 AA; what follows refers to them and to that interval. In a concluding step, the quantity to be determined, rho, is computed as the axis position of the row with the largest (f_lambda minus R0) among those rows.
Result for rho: 5653.0 AA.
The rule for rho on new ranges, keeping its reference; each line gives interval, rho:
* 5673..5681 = 5678.5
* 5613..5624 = 5620.0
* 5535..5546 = 5545.0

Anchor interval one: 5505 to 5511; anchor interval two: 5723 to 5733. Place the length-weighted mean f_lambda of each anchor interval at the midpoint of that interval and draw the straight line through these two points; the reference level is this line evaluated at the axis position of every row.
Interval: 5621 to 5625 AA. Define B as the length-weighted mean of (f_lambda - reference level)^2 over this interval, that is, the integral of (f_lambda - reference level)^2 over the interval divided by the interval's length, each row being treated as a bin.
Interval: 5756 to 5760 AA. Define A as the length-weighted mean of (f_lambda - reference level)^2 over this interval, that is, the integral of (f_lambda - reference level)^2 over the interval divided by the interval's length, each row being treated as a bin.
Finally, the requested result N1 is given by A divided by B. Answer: 1.1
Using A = 0.8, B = 0.7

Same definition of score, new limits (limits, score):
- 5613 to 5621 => 0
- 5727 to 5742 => 9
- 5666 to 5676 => 9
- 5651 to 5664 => 0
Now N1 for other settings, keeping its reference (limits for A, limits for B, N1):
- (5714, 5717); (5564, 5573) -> 0.9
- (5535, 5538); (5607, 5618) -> 2.3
